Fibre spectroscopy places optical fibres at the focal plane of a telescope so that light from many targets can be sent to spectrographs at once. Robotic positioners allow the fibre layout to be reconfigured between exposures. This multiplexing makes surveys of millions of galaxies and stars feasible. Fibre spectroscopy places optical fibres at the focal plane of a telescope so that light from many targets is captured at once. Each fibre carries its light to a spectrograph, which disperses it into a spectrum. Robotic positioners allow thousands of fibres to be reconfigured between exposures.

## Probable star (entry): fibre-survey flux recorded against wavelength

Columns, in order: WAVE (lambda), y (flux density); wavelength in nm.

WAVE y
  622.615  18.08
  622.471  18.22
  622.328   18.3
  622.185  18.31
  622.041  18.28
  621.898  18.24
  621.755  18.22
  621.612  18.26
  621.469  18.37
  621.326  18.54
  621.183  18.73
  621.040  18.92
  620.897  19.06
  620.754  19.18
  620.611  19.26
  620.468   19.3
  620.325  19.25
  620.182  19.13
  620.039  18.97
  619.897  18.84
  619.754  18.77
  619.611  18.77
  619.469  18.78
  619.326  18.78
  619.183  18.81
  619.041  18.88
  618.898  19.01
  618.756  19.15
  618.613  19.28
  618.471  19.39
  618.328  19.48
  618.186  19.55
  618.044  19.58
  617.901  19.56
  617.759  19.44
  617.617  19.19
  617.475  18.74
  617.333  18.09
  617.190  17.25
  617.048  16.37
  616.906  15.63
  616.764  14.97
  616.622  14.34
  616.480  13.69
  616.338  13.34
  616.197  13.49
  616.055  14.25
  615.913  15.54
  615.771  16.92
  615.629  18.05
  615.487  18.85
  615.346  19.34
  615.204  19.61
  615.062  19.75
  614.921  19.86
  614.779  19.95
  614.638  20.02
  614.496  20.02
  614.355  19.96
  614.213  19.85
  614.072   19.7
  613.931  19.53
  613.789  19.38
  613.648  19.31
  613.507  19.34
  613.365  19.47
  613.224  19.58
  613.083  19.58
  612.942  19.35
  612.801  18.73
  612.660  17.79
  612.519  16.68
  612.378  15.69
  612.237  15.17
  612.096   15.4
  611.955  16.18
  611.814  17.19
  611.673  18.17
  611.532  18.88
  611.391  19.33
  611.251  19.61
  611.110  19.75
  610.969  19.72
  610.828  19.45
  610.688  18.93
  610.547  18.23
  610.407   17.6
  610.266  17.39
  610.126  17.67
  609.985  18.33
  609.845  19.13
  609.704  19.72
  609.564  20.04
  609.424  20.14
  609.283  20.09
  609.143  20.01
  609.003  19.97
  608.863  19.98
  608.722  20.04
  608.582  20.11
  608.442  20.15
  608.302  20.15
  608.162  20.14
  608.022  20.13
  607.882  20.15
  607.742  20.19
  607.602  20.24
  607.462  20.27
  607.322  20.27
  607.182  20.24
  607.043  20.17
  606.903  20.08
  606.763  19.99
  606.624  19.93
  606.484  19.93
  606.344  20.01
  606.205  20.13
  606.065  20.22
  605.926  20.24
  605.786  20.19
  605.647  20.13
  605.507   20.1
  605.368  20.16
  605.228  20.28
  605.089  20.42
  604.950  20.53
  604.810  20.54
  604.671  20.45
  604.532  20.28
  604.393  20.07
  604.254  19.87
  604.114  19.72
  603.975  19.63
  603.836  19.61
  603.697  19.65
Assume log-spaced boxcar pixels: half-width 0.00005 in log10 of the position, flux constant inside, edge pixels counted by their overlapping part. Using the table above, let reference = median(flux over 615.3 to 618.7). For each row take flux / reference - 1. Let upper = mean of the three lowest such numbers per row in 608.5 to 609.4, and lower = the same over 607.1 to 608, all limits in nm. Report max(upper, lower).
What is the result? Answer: 0.118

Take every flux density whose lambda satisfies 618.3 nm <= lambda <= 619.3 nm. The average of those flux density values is 19.1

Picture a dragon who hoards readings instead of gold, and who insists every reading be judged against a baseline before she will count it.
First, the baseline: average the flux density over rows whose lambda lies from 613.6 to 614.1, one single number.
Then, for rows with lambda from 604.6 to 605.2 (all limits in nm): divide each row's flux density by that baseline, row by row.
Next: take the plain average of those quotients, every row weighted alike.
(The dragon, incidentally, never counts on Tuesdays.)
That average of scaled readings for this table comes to 1.05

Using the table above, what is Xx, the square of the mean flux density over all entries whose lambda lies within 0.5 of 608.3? 405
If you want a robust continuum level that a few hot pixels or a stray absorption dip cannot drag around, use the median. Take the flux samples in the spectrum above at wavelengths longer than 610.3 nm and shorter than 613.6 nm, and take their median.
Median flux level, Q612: 18.9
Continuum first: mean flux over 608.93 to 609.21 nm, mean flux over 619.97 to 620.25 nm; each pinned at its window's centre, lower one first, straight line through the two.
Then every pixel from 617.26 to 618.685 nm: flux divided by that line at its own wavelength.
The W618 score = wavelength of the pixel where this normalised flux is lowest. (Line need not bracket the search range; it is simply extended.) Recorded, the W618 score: 617.333 nm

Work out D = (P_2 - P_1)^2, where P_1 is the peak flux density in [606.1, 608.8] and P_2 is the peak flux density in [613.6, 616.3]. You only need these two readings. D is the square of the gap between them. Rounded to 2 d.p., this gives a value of 0.06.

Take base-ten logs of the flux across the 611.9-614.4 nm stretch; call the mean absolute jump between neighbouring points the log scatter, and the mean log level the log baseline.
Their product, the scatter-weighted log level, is 0.012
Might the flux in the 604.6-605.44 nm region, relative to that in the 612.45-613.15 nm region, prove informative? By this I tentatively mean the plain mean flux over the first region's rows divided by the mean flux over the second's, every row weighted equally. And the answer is 1.11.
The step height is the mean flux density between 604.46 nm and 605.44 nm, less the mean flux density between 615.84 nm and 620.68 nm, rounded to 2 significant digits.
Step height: 2.5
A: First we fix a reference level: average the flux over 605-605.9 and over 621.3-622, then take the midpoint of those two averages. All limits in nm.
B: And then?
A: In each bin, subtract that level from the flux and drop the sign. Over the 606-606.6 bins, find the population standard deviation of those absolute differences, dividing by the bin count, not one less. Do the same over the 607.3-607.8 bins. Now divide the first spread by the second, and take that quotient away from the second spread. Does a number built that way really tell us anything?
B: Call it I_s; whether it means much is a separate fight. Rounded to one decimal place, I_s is -3.4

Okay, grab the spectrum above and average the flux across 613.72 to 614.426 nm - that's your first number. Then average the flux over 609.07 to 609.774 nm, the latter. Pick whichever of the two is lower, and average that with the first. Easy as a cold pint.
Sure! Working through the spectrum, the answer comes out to 19.7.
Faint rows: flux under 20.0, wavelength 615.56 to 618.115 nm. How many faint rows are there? 18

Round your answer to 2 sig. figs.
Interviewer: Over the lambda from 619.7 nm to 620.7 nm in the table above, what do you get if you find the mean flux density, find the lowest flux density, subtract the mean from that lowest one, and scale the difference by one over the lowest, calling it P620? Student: -0.016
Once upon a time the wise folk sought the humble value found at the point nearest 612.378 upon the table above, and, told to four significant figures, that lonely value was 15.69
